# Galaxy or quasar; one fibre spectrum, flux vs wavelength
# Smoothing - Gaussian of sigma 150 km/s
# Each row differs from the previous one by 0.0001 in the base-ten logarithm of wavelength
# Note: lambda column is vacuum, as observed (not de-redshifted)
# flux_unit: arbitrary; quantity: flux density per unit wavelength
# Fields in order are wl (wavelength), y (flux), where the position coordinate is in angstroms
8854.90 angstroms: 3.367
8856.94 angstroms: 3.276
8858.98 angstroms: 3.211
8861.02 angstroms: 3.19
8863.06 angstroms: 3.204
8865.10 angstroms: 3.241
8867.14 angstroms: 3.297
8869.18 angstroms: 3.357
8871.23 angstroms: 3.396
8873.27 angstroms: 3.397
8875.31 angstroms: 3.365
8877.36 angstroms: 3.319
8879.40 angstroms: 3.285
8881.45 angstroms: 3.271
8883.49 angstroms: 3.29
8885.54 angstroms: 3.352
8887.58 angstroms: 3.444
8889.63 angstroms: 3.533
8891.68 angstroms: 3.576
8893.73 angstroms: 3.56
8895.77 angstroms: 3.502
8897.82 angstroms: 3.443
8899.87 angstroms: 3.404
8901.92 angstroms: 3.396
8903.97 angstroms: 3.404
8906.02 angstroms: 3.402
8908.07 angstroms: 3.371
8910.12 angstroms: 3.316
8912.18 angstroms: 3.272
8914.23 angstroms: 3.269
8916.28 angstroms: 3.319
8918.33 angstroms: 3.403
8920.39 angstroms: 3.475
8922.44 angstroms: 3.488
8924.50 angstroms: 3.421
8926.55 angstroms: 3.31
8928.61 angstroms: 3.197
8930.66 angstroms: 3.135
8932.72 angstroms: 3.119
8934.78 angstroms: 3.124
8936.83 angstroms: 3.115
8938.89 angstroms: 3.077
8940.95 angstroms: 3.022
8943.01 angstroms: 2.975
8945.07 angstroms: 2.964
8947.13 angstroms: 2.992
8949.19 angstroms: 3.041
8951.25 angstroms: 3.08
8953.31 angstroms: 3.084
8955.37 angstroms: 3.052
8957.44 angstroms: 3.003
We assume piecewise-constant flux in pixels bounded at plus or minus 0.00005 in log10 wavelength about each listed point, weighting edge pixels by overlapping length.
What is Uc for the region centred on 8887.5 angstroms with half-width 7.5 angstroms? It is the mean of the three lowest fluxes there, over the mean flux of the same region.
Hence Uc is 0.963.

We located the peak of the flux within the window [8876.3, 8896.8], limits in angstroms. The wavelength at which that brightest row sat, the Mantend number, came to 8891.68 angstroms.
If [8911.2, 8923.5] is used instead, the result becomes 8922.44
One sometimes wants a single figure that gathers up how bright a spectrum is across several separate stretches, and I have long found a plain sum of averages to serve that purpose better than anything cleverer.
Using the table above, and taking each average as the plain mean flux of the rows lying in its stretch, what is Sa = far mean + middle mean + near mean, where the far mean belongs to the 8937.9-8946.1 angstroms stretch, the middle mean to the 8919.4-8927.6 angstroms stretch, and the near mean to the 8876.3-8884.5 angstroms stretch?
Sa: 9.7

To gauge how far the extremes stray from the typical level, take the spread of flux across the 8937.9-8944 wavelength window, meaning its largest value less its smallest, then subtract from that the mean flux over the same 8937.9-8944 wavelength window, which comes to -2.92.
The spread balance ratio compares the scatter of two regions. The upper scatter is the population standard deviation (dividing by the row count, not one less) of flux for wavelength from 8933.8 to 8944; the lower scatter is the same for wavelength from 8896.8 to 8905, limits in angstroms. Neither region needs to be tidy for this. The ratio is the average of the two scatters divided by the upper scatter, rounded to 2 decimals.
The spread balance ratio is 0.66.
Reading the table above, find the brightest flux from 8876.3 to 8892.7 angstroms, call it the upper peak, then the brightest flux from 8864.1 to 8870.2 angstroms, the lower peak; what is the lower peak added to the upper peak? 6.93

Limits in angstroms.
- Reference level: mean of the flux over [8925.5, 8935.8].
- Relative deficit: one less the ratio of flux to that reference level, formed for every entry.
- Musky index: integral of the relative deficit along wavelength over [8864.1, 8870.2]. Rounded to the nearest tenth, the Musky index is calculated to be -0.2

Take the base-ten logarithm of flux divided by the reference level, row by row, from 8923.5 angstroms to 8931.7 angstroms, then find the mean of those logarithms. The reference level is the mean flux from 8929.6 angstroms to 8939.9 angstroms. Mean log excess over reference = 0.020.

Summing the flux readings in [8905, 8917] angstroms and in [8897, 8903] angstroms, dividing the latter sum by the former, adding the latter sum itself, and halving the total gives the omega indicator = 5.4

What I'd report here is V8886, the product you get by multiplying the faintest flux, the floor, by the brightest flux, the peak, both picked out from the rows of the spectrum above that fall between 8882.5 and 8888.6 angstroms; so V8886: 11.3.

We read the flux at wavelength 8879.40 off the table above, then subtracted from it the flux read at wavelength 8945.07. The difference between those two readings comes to 0.3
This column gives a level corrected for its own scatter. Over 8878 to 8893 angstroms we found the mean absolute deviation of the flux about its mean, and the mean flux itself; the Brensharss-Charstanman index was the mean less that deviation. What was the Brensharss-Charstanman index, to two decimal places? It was 3.29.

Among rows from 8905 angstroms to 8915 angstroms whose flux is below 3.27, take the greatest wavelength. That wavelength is 8914.23 angstroms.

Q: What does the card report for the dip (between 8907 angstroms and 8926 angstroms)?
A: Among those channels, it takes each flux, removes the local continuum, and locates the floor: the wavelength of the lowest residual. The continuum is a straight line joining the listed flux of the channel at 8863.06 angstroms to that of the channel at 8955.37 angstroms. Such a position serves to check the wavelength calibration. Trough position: 8912.18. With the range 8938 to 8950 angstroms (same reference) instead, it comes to 8945.07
